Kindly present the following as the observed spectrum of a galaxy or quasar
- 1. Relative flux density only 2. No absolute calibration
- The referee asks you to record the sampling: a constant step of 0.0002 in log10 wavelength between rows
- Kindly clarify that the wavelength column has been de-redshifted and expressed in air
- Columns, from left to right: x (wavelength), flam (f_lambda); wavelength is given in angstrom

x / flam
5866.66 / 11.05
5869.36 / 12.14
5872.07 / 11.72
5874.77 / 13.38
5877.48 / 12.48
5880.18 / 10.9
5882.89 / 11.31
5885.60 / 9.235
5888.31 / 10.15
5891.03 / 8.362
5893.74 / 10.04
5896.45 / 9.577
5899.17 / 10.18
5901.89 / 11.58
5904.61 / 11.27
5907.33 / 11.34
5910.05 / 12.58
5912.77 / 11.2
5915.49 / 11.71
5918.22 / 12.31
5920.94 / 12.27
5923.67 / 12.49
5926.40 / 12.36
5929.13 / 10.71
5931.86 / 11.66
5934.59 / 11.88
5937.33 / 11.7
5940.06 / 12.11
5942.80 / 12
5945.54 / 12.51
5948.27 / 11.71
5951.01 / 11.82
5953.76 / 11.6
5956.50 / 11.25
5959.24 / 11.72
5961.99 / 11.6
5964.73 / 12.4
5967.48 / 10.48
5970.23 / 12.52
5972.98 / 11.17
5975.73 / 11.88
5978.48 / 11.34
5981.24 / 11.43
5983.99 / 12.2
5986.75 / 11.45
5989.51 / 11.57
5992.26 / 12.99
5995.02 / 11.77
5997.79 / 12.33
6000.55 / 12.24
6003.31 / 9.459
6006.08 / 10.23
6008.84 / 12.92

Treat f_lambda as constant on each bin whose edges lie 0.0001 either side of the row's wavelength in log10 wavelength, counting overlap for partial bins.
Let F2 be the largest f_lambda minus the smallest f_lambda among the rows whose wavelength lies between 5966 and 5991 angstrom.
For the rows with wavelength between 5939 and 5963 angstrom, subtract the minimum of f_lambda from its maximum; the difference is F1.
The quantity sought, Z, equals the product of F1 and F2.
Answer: 2.6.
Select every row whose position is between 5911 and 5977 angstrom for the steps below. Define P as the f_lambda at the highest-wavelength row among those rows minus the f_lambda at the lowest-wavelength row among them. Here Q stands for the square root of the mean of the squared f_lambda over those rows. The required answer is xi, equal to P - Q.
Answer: -11.1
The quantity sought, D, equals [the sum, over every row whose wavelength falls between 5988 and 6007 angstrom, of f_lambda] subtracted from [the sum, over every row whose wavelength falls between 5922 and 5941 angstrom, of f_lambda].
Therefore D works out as 2.3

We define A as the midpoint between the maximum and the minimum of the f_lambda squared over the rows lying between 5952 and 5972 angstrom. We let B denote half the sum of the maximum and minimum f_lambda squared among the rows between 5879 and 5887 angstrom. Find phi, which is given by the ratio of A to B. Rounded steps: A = 133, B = 107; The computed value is 1.25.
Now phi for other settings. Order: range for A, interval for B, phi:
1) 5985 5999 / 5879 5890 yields 1.41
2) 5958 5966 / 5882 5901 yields 1.46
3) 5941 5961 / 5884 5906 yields 1.39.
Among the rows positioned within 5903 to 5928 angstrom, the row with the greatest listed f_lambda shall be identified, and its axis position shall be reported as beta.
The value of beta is 5910.05 angstrom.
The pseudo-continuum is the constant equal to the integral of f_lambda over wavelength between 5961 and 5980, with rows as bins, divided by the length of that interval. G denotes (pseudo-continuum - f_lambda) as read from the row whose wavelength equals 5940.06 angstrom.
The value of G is -0.5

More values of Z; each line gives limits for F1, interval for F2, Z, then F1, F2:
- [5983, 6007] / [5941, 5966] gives 4.4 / 3.5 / 1.3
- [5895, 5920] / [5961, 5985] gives 6.1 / 3.0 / 2.0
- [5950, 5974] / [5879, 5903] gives 6.6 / 2.0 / 3.2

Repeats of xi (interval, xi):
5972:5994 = -9.9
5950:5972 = -11.0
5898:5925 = -9.4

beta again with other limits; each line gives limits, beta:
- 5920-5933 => 5923.67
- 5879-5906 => 5901.89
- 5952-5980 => 5970.23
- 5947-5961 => 5951.01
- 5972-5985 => 5983.99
